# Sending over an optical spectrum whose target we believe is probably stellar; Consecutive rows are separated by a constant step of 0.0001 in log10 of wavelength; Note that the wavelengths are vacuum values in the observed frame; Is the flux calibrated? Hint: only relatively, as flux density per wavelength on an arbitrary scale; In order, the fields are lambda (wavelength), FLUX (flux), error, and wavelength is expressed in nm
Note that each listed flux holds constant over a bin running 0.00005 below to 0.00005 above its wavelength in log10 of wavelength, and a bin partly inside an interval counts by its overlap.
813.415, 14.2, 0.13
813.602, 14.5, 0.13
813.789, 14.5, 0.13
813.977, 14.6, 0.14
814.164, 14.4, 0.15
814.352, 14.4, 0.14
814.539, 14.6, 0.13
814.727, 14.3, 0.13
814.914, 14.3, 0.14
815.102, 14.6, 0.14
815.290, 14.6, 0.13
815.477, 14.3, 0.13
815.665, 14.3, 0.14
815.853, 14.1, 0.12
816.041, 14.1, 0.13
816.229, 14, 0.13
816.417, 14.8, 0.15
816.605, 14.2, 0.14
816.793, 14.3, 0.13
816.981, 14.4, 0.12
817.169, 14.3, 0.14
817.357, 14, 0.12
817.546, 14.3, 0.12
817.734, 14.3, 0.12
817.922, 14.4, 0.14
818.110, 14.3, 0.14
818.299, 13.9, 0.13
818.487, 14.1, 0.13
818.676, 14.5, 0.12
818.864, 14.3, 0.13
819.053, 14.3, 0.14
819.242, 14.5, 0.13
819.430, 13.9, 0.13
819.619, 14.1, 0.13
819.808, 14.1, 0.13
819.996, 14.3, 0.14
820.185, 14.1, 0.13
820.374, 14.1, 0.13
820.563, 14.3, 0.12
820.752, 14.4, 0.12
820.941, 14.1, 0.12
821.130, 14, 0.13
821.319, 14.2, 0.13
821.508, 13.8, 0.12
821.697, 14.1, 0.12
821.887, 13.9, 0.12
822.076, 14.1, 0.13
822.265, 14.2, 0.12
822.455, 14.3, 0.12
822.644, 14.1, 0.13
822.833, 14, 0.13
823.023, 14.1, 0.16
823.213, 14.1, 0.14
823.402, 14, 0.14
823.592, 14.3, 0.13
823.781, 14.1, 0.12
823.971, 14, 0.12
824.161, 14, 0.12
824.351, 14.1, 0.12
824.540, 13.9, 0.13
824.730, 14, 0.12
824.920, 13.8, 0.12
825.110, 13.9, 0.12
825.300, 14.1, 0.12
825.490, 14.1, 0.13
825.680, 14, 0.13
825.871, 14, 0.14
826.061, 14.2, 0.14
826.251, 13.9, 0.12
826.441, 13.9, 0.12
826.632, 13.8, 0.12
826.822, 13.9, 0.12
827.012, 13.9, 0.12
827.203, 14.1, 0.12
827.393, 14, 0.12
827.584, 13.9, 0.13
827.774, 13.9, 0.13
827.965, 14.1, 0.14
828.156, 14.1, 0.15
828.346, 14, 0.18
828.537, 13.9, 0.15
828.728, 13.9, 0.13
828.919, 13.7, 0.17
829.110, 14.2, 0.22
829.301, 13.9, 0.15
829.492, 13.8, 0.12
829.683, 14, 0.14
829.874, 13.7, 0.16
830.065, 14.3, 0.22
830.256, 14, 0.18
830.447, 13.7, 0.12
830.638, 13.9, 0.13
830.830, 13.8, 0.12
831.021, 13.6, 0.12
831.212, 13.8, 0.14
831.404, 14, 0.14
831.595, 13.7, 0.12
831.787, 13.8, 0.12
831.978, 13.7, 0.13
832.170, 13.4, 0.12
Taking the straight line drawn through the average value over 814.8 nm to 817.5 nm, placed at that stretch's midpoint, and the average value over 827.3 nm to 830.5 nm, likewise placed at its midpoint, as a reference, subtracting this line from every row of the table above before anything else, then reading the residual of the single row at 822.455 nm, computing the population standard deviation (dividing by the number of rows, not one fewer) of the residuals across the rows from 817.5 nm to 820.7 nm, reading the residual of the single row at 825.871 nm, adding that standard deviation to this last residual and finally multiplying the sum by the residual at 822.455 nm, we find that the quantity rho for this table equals 0.023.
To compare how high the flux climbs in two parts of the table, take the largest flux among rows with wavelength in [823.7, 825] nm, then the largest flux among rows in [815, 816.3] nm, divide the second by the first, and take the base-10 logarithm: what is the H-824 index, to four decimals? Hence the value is 0.0151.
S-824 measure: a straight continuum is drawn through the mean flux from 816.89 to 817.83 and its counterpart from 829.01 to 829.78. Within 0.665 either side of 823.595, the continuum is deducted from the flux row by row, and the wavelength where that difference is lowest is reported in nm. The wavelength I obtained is 823.402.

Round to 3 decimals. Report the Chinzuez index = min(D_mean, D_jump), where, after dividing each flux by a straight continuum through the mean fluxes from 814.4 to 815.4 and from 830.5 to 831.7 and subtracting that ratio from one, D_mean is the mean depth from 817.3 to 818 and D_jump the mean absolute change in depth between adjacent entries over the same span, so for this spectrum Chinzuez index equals 0.008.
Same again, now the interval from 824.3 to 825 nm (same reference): 0.009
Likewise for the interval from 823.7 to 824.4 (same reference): 0.003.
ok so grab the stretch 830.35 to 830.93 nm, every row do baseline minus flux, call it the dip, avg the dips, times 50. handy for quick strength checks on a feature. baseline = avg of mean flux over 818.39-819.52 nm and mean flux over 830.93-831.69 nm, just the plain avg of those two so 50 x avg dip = 11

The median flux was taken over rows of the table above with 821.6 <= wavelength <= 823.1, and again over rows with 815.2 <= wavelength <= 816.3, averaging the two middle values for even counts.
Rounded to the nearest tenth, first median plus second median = 28.3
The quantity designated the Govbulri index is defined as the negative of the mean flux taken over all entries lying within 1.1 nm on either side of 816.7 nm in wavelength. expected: -14.3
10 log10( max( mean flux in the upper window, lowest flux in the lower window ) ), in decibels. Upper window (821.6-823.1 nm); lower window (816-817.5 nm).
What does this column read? 11.5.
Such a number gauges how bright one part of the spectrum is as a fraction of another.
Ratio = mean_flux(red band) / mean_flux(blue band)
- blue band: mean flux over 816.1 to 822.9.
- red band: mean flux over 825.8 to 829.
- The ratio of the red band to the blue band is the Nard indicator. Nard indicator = 0.983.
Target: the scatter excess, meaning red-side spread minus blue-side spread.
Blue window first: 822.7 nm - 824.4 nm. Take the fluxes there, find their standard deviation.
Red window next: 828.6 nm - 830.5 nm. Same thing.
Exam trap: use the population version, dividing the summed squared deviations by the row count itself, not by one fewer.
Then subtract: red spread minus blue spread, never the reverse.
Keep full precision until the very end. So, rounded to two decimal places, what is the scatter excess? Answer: 0.11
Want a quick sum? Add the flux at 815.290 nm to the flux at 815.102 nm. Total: 29.2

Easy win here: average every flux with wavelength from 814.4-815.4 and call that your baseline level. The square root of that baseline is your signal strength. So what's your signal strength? 3.81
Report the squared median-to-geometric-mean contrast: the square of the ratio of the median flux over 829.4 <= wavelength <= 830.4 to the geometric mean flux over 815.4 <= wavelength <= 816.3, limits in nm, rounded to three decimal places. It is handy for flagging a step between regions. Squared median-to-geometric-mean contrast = 0.978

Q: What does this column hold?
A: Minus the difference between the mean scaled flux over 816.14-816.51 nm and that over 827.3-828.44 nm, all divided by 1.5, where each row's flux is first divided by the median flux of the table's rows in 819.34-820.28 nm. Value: -0.019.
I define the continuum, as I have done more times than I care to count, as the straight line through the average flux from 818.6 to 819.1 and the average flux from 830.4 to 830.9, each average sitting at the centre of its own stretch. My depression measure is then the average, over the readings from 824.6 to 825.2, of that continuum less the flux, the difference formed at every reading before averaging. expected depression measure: 0.18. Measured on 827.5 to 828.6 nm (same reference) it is -0.06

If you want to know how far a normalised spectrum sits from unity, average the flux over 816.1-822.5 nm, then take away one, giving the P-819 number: 13.2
